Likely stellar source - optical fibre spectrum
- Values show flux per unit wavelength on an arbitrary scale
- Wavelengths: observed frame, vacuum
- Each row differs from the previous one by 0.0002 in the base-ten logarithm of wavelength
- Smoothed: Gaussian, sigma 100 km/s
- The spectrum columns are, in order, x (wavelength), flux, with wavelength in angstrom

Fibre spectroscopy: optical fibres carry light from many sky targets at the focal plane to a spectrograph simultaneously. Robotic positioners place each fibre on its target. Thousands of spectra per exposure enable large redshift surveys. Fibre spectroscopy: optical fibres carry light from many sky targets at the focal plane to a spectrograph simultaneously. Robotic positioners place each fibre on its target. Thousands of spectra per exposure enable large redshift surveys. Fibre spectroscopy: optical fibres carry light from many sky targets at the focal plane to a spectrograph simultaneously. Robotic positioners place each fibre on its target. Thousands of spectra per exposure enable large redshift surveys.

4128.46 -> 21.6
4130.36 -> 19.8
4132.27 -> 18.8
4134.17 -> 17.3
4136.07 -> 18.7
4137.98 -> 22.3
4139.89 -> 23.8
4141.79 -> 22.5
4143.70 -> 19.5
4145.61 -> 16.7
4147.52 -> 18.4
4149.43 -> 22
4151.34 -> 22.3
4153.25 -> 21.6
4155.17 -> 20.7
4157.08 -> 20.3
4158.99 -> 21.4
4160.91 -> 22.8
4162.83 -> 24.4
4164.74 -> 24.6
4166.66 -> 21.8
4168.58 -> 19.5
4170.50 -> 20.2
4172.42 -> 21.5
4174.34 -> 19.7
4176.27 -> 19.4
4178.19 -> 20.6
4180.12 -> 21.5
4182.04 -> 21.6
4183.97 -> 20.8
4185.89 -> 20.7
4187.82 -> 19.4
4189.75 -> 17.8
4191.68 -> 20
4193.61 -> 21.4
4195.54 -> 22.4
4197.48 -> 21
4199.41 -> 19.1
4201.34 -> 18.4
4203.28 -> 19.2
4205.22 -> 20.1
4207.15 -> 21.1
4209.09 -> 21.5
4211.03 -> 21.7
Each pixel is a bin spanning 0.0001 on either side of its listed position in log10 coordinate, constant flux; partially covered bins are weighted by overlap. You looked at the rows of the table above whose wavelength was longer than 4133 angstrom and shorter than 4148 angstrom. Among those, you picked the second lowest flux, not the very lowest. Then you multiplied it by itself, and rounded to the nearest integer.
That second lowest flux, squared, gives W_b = 299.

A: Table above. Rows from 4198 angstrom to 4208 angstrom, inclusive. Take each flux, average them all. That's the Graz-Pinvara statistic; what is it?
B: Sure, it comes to 19.6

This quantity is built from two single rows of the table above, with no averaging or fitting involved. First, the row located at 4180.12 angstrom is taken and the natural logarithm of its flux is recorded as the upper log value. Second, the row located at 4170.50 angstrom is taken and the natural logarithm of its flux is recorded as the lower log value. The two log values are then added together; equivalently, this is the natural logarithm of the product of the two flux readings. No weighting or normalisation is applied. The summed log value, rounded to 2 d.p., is 6.07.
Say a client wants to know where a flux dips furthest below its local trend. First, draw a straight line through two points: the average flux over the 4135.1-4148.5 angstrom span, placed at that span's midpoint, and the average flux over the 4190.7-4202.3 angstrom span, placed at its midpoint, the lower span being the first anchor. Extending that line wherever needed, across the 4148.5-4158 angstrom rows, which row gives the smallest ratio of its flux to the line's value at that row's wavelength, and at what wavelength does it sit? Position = 4157.08 angstrom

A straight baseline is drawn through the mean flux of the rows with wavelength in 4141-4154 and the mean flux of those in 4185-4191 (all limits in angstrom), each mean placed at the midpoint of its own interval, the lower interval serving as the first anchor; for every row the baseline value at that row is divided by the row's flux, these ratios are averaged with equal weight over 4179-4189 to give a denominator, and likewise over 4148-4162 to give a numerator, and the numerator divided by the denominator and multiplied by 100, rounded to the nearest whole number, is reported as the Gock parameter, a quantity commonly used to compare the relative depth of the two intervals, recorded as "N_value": 100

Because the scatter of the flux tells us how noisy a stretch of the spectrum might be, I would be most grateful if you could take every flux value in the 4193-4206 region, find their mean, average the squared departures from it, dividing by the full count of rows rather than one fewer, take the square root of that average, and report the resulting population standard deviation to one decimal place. 1.3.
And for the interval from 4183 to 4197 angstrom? 1.4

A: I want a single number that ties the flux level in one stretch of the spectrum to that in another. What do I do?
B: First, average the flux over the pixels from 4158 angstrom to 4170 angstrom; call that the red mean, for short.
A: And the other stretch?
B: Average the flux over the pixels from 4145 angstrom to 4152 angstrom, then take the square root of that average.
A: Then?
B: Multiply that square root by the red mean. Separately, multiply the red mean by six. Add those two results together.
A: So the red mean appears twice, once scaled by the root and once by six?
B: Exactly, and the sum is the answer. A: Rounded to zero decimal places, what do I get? 234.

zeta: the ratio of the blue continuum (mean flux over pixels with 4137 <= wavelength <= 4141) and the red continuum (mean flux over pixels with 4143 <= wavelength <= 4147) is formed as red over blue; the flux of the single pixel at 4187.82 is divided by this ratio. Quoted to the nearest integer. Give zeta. 25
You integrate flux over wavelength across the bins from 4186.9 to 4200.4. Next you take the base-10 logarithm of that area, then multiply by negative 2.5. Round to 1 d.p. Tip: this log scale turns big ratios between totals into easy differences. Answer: -6.1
